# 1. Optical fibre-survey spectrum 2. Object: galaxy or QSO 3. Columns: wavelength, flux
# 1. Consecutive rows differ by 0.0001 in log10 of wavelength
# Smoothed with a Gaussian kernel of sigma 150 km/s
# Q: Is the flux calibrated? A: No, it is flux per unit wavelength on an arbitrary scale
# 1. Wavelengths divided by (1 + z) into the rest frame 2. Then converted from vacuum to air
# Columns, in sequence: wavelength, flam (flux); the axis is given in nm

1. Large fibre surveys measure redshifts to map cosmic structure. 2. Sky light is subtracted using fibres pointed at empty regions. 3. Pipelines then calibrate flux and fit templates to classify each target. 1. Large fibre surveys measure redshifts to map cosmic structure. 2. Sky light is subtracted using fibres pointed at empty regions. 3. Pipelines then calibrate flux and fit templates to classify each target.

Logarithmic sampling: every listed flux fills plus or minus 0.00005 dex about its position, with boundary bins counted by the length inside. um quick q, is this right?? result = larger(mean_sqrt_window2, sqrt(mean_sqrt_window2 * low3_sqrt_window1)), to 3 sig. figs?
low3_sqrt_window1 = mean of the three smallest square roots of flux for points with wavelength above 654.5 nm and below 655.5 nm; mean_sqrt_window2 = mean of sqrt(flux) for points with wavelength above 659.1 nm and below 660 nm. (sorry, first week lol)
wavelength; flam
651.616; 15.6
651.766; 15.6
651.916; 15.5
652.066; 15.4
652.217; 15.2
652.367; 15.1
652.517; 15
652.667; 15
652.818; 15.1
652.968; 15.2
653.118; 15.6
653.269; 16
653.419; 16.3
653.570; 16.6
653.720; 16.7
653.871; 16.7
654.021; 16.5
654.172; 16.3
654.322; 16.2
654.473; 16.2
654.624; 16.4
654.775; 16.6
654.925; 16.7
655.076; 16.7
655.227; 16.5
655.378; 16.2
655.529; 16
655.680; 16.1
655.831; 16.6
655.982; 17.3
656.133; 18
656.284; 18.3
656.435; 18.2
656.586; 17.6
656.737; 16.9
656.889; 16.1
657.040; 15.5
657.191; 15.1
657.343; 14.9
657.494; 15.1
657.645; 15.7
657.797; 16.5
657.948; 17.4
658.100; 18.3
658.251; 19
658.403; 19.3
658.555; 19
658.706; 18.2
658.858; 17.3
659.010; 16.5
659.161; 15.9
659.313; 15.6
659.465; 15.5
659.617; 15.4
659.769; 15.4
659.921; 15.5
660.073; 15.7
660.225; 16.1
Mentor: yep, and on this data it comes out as 3.99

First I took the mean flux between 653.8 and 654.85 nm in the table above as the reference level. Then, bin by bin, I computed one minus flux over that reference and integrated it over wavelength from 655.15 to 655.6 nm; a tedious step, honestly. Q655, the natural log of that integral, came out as -5.3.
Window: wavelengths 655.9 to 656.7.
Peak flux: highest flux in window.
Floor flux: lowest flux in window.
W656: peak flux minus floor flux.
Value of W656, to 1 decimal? 1.0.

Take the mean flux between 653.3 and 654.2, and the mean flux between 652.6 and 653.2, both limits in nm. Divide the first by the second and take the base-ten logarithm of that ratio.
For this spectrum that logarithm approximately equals 0.035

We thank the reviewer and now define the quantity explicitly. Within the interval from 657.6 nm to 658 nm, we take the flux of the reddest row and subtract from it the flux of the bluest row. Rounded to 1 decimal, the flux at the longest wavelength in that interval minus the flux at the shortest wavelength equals 1.7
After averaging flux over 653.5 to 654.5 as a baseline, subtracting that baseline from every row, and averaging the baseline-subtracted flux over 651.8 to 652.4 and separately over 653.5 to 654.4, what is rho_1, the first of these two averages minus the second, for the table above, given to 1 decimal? -1.2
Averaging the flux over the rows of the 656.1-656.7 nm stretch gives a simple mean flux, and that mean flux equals 18.0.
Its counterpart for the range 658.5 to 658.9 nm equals 18.2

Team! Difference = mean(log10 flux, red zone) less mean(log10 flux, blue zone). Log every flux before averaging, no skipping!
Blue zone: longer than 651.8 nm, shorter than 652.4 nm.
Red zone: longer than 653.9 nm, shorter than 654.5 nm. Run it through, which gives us 0.03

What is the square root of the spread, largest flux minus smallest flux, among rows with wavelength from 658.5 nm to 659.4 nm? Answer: 1.8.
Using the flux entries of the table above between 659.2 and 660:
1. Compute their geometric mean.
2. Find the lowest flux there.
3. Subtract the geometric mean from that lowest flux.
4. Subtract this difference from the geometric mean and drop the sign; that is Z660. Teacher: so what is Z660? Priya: 15.6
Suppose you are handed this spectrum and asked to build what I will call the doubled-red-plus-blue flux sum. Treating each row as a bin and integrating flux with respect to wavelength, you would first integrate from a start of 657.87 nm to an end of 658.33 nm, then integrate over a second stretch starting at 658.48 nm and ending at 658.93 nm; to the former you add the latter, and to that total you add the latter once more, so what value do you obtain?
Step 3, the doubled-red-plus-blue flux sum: 24.8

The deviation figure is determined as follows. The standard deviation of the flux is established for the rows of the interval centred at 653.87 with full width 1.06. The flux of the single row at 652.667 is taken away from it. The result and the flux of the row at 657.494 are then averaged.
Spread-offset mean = 0.15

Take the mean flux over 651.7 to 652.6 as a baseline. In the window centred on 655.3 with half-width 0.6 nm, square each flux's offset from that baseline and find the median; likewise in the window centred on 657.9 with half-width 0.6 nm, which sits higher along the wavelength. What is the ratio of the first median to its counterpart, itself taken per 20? 0.027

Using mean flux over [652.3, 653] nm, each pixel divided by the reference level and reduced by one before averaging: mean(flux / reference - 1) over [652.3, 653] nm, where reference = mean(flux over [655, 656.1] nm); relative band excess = -0.09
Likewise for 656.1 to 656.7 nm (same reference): 0.09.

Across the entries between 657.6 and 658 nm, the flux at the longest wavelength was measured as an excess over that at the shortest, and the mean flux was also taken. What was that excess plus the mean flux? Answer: 18.2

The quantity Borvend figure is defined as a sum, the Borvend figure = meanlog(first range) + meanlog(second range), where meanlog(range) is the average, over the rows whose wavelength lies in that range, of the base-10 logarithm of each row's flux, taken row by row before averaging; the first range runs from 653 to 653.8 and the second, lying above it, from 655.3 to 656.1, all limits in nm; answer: 2.43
